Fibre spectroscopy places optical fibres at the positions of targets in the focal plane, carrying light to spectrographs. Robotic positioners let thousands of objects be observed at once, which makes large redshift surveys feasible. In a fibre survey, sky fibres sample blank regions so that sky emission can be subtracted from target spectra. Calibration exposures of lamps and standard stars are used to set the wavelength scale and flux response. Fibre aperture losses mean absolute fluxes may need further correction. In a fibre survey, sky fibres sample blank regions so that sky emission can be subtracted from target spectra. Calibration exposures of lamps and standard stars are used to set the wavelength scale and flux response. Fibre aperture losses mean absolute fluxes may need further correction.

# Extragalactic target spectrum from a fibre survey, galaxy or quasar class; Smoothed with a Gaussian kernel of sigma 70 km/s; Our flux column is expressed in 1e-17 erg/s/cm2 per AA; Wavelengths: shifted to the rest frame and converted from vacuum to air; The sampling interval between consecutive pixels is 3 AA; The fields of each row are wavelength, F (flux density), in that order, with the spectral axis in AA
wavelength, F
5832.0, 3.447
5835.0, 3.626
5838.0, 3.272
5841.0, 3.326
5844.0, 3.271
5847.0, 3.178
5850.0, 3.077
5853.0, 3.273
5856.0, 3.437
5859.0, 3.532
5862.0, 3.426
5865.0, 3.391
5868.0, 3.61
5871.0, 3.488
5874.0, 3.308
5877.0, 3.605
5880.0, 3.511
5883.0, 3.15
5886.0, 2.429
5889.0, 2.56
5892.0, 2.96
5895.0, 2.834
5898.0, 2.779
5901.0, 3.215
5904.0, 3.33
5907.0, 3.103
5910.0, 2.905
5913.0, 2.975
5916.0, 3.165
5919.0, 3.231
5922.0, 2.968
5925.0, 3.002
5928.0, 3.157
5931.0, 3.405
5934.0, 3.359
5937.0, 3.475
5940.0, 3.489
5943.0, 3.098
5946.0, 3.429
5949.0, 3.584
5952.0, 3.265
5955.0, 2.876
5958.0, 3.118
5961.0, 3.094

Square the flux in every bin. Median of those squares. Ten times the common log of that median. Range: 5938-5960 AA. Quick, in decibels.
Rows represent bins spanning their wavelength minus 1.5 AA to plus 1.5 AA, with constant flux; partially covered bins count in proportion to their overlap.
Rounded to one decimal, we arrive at 10.3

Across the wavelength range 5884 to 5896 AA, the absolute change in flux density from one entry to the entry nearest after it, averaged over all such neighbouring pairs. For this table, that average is 0.219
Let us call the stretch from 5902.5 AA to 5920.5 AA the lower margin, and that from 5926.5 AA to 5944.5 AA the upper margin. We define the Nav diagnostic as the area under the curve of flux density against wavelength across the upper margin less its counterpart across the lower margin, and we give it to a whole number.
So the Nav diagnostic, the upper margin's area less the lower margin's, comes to 4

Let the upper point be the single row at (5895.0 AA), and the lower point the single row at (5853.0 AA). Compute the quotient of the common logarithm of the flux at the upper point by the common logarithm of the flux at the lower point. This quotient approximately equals 0.879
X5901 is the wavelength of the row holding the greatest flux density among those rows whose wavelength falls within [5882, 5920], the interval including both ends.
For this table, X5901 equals 5904.0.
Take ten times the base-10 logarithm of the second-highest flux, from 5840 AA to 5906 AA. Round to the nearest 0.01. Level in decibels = 5.57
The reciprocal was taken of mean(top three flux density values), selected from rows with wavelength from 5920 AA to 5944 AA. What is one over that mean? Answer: 0.289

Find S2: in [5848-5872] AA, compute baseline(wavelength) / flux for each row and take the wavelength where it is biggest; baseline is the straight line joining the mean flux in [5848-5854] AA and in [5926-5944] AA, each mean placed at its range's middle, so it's 5850.0 AA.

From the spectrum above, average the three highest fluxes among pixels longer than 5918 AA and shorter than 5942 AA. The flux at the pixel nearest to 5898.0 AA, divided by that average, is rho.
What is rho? 0.80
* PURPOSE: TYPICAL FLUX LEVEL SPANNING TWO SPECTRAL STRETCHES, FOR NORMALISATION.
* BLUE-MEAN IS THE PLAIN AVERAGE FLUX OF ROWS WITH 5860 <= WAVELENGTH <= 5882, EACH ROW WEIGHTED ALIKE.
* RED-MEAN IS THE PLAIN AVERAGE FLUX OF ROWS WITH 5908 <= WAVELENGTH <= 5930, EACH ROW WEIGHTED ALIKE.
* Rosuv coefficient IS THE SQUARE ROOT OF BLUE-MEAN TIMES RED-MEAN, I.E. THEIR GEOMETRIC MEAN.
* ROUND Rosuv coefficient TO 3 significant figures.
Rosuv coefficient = 3.26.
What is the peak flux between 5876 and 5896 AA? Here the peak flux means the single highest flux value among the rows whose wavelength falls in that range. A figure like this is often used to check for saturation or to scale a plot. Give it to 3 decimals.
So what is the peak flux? 3.605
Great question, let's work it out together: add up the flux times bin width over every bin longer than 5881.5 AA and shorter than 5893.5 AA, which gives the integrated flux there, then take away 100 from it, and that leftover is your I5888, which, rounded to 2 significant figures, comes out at -67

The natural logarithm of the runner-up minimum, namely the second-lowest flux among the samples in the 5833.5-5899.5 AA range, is 0.94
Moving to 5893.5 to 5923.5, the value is 1.04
